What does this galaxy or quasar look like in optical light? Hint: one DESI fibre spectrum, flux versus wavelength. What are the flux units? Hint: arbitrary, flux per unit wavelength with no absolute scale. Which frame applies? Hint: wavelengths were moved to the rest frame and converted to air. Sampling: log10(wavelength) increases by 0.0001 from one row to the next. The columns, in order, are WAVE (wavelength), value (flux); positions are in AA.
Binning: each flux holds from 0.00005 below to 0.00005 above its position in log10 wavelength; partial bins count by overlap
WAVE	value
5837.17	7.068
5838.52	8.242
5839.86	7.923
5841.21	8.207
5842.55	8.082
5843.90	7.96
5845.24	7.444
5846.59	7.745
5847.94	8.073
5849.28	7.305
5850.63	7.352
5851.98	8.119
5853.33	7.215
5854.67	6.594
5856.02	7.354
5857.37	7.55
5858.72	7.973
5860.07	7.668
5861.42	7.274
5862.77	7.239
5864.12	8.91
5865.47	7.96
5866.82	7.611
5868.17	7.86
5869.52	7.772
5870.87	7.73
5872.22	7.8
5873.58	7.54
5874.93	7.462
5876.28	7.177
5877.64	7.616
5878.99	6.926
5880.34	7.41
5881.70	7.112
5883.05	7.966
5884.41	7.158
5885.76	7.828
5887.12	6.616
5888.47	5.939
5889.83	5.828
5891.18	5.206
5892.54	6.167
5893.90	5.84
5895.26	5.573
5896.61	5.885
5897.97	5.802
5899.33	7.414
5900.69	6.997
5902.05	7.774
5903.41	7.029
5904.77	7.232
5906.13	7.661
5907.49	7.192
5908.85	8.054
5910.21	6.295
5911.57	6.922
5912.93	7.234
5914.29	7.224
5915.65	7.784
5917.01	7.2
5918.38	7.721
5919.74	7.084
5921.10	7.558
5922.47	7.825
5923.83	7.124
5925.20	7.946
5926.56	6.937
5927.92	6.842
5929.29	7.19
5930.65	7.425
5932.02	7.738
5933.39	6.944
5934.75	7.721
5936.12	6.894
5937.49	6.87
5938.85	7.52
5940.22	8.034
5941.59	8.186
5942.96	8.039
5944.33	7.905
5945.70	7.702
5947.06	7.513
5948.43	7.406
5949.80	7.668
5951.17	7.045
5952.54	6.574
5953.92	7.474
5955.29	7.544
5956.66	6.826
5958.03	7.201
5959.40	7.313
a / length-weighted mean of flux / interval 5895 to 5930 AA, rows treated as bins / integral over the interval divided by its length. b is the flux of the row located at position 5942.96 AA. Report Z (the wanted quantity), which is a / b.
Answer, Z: 0.89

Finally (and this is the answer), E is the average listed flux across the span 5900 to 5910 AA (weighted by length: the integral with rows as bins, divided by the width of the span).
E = 7.36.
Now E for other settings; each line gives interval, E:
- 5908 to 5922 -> 7.31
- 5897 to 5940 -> 7.26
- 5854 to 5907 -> 7.14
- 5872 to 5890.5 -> 7.15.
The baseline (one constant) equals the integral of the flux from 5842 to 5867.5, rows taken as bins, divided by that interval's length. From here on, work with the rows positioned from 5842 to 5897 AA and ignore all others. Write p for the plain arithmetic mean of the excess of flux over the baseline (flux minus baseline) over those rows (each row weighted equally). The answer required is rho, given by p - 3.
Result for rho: -3.39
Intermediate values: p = -0.4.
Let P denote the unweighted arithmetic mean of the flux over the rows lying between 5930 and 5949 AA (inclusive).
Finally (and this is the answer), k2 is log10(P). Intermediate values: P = 7.56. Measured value 0.879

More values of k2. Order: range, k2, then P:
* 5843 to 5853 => 0.887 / 7.71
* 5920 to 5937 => 0.866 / 7.35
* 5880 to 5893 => 0.828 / 6.72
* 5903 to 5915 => 0.858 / 7.20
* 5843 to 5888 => 0.878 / 7.56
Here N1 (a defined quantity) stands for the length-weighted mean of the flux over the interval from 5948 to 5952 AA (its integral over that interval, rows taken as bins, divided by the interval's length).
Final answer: 7.34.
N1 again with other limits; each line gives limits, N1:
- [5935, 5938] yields 6.99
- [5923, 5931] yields 7.25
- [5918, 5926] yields 7.53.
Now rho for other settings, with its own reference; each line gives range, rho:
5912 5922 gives -3.25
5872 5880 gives -3.23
